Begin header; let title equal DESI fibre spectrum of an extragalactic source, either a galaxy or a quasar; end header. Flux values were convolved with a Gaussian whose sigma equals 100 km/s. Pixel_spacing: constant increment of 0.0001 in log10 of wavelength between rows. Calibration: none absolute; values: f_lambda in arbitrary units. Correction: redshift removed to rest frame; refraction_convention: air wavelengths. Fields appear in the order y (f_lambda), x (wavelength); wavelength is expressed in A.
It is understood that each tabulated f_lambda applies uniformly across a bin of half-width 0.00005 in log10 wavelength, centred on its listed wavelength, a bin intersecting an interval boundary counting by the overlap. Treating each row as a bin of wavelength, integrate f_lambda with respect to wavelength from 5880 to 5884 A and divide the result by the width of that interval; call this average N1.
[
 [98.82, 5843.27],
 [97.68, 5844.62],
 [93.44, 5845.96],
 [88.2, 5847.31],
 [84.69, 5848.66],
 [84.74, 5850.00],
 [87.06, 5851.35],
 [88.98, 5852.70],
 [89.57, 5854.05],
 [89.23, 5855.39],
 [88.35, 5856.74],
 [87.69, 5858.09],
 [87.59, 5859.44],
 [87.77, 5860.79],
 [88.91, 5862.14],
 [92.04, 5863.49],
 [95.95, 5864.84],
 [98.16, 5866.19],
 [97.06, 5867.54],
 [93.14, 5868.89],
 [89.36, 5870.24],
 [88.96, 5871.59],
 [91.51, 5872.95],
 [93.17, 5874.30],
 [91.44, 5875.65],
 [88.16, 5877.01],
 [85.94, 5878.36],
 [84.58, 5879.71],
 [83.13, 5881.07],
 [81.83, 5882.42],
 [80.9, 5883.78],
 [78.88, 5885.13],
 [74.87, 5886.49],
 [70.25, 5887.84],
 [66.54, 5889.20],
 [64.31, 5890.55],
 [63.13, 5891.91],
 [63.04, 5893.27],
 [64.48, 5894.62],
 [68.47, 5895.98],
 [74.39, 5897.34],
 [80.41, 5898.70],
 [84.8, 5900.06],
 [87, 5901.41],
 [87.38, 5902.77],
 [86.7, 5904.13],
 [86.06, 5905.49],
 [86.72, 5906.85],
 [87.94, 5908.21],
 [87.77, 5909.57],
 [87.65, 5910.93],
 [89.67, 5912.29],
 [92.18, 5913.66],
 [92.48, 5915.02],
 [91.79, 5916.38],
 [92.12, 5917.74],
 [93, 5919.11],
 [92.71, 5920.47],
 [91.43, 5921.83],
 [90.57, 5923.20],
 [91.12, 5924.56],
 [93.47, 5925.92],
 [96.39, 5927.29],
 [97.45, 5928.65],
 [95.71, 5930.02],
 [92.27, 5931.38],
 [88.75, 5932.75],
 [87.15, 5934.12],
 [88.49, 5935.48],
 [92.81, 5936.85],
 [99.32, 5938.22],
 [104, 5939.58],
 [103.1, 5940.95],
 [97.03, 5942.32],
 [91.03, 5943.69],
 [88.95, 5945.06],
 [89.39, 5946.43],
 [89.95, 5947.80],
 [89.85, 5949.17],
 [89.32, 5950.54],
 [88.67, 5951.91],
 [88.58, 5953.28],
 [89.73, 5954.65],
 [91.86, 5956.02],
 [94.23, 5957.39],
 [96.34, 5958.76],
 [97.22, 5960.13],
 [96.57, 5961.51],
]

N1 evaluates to 82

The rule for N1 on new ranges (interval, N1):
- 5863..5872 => 94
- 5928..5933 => 94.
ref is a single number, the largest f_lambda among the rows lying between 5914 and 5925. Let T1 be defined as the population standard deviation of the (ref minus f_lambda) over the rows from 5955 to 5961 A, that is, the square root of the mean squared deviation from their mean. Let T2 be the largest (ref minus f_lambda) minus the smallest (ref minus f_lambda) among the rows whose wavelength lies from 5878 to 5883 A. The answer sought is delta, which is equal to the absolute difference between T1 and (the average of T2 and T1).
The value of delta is 1.0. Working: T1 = 2.1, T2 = 4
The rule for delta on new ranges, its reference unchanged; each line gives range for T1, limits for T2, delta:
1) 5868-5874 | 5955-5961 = 1.8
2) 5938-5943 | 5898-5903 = 2.1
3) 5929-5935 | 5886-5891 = 3.6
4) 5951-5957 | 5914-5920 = 0.1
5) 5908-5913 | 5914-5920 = 0.2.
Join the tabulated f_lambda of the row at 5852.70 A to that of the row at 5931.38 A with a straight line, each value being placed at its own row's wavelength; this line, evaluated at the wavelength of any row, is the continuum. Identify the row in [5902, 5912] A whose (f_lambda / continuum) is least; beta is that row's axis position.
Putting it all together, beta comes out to 5905.49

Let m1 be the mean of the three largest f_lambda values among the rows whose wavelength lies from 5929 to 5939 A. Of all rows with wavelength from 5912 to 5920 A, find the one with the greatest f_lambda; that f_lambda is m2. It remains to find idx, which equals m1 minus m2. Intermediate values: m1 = 96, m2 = 93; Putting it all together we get 3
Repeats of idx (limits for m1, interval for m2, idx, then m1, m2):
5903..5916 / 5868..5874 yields -2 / 91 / 93.14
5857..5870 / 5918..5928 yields 1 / 97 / 96.39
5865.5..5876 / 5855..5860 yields 7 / 96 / 89.23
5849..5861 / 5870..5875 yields -4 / 89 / 93.17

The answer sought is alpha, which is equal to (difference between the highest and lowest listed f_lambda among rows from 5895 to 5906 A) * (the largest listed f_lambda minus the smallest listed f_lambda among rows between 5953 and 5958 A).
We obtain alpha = 107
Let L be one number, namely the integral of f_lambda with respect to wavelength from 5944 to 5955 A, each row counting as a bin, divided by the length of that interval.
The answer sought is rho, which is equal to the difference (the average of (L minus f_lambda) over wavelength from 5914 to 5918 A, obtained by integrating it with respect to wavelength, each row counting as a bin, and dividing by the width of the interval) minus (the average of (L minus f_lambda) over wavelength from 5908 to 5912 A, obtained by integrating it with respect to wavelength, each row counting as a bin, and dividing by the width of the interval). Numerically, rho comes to -4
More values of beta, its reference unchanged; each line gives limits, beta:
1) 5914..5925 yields 5923.20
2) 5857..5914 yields 5893.27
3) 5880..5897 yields 5893.27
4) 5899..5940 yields 5900.06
